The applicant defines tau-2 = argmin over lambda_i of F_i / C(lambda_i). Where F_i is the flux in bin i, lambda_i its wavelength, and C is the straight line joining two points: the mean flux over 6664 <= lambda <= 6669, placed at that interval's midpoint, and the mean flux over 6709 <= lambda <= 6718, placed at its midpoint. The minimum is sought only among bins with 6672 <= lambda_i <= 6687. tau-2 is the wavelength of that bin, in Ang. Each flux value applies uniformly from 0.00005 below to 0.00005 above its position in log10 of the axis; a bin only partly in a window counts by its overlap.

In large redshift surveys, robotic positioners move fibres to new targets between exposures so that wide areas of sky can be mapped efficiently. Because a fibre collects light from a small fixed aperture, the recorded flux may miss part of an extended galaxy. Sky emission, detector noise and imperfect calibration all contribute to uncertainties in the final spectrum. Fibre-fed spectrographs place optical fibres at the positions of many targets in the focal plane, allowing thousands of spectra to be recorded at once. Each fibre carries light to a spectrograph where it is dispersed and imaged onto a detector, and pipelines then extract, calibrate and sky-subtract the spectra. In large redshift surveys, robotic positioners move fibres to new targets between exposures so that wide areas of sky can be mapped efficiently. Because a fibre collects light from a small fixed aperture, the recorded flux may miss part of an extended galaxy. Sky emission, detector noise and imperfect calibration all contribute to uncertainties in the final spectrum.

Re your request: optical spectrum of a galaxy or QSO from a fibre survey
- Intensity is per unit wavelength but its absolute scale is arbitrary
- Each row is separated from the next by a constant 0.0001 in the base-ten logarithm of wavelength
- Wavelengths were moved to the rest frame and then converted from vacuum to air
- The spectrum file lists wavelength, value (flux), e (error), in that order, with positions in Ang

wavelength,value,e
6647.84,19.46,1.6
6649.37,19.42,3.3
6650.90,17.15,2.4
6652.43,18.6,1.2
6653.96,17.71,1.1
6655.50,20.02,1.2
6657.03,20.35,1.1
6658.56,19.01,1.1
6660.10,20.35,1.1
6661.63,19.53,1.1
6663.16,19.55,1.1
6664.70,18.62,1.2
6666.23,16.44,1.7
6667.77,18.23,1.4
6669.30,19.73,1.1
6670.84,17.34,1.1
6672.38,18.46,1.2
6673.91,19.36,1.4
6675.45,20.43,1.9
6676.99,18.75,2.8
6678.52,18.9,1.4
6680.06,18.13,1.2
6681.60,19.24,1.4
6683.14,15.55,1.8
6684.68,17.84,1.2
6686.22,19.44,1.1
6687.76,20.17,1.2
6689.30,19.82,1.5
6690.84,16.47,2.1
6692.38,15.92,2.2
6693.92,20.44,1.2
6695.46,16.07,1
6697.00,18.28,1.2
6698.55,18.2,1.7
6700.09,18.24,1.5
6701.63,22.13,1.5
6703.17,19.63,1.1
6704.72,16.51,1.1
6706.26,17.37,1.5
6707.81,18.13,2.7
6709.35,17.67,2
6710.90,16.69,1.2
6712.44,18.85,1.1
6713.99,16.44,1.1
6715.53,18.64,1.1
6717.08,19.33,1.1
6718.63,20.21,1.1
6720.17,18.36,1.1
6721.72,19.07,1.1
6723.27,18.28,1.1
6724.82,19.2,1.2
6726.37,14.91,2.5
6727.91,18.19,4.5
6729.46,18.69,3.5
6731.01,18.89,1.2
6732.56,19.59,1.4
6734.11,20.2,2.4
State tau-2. 6683.14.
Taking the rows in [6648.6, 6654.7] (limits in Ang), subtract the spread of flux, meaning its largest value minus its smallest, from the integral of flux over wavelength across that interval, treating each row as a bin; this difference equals 109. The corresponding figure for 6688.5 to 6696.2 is 132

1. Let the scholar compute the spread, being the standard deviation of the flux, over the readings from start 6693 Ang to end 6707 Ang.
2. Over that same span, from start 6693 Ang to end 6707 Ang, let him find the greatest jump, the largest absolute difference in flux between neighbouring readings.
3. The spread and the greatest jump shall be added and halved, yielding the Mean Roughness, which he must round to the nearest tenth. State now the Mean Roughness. 3.1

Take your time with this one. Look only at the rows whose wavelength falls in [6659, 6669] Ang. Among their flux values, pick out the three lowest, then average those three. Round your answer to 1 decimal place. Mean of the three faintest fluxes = 17.8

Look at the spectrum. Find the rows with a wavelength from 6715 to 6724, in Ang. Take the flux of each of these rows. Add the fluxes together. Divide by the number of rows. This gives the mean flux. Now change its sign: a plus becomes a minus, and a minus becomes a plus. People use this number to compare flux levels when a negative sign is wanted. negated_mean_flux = -19.0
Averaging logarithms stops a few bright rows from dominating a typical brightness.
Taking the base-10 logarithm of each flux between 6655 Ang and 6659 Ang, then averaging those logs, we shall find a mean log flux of 1.30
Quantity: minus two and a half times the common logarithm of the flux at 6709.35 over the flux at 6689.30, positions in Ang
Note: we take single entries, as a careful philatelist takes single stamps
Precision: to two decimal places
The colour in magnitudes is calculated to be 0.12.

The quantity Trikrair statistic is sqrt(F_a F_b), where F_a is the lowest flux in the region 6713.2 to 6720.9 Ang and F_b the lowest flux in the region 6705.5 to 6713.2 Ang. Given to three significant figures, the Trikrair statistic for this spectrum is 16.6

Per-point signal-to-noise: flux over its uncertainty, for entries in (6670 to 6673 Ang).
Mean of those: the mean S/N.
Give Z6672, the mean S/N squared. 243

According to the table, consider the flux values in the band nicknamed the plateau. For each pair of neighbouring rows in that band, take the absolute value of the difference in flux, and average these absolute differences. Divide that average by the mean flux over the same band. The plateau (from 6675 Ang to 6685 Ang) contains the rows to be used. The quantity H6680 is 0.088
